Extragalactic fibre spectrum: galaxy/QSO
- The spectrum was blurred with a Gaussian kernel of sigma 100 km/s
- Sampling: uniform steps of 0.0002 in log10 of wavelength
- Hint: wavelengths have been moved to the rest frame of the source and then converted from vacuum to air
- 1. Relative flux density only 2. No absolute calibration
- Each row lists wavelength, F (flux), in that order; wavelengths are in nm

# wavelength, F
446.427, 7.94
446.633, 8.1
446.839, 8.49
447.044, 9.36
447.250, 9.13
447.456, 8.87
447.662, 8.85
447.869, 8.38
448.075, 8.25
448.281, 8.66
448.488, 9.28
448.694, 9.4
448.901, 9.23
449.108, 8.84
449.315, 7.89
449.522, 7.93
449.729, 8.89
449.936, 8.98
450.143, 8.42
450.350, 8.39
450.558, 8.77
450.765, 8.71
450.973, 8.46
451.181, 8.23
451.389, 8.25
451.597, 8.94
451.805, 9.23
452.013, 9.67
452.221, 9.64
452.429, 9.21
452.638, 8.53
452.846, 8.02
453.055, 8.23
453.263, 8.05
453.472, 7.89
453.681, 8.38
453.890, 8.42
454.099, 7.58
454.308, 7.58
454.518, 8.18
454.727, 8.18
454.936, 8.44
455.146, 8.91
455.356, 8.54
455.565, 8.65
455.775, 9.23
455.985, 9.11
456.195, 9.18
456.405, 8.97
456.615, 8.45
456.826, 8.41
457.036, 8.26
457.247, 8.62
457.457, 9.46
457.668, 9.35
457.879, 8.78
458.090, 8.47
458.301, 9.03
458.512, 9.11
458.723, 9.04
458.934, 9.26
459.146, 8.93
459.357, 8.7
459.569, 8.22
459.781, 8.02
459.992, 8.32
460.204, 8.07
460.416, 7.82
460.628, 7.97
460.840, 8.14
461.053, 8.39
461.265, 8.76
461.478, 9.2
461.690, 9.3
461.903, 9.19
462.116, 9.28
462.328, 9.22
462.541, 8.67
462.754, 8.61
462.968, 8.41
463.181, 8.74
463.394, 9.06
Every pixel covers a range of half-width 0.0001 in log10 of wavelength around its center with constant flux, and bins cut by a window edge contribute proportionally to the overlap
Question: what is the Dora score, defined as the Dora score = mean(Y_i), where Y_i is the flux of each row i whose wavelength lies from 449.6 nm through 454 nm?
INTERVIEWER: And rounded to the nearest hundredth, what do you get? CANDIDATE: 8.63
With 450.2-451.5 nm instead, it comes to 8.47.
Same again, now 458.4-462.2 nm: 8.65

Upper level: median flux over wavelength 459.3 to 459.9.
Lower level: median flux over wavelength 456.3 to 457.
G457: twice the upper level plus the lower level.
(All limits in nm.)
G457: 24.9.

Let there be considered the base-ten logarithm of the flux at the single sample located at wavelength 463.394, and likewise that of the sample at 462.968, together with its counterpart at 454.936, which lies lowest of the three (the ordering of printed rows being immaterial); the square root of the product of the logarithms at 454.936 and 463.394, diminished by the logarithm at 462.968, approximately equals 0.017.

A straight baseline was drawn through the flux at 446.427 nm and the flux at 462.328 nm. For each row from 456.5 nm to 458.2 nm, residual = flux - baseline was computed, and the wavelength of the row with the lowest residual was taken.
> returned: 457.036 nm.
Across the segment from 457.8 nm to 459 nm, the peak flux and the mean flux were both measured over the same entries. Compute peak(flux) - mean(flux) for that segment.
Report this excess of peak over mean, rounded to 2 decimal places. 0.31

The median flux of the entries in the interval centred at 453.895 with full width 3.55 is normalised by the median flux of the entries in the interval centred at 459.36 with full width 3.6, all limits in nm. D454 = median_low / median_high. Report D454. 0.99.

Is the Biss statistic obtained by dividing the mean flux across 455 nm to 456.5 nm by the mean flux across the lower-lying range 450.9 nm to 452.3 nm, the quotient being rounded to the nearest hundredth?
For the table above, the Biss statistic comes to 1.00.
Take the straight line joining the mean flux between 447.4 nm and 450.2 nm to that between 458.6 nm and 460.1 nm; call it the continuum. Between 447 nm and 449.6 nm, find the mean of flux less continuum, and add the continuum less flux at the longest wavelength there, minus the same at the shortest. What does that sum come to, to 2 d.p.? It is 1.48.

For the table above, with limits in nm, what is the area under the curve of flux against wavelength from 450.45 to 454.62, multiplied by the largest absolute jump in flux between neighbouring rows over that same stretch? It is 29.8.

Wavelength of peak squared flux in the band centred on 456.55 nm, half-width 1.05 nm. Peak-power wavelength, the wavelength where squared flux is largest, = 457.457 nm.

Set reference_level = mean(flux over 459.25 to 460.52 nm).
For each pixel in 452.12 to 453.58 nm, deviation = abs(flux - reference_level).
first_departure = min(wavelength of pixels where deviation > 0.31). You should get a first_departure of 452.221 nm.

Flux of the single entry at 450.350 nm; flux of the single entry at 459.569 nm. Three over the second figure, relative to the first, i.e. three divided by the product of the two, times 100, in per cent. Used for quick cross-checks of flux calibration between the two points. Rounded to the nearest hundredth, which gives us 4.35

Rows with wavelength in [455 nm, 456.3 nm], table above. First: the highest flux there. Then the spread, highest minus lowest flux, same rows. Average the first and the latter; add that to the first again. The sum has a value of 14.2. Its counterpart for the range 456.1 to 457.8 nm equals 14.8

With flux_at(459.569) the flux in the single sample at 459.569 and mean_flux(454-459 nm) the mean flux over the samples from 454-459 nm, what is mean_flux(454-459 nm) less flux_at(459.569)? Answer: 0.5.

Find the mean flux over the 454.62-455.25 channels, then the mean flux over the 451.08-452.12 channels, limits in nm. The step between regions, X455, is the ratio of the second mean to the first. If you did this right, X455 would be 1.04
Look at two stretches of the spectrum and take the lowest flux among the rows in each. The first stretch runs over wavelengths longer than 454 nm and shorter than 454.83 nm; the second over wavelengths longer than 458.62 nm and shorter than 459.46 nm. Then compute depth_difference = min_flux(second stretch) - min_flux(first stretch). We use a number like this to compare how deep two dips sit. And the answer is 1.1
